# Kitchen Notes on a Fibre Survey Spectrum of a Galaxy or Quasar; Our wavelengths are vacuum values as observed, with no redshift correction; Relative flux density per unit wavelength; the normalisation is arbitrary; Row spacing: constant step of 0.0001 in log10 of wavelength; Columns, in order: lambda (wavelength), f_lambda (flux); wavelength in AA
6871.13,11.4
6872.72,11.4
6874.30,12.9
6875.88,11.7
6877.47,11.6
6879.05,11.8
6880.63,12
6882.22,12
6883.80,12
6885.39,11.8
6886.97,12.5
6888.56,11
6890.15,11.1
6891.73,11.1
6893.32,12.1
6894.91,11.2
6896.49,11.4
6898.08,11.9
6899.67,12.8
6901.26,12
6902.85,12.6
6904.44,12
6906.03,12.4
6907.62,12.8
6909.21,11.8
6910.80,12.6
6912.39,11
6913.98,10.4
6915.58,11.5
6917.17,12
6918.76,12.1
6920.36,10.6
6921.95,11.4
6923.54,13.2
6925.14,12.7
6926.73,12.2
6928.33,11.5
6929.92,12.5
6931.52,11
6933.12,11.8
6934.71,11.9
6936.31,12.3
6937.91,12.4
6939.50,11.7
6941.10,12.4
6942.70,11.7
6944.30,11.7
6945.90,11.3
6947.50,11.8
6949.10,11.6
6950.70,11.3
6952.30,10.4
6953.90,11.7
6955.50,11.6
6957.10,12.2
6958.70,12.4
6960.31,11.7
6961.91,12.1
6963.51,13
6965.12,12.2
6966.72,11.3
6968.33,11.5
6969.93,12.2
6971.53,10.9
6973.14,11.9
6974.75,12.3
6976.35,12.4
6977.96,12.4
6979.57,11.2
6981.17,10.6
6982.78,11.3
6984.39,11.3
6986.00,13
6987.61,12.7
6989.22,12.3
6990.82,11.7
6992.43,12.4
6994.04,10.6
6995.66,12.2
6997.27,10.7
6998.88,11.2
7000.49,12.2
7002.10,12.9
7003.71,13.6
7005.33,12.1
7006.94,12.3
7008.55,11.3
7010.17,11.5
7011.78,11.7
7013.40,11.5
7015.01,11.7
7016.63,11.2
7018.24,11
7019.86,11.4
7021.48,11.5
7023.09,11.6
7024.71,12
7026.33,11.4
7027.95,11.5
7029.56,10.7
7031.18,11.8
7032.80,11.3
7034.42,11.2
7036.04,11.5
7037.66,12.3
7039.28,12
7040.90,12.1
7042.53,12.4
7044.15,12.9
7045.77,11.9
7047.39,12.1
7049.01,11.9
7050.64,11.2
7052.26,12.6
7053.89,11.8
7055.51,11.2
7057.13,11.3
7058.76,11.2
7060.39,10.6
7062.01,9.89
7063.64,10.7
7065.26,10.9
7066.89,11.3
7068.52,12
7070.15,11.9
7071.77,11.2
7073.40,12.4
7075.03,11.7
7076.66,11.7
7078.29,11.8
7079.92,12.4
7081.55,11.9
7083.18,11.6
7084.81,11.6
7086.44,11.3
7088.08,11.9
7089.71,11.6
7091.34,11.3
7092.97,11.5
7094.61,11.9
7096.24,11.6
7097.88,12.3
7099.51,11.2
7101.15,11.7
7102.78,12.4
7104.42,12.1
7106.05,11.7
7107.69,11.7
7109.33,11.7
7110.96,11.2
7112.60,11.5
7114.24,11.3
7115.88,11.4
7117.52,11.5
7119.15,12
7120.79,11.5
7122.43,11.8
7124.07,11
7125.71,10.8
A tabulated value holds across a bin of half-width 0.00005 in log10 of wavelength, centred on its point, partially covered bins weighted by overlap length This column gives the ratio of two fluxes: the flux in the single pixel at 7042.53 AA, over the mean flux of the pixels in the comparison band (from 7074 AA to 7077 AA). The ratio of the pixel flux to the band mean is 1.06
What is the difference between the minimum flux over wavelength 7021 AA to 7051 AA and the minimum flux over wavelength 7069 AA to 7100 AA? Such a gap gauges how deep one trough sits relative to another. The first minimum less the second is -0.5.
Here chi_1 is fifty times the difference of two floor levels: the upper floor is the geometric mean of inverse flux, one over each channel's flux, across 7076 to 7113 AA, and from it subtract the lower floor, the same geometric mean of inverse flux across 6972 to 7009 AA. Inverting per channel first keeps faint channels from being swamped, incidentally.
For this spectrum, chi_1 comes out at 0.070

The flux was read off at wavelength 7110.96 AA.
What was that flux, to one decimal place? 11.2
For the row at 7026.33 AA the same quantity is 11.4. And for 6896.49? 11.4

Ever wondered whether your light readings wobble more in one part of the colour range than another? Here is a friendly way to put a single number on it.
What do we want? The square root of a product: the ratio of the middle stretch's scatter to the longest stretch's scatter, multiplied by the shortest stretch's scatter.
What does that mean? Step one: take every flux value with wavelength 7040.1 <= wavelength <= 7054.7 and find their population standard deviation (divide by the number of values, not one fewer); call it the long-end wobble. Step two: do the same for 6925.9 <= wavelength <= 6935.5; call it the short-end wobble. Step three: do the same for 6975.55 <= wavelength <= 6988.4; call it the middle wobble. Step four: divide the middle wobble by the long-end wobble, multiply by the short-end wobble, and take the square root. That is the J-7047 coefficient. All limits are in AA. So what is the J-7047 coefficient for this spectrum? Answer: 0.9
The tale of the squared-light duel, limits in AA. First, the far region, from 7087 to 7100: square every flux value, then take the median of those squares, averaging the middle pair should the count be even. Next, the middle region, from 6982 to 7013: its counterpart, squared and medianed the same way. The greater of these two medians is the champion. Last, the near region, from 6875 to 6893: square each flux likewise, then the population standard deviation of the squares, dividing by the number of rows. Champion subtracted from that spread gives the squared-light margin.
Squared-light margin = -136.1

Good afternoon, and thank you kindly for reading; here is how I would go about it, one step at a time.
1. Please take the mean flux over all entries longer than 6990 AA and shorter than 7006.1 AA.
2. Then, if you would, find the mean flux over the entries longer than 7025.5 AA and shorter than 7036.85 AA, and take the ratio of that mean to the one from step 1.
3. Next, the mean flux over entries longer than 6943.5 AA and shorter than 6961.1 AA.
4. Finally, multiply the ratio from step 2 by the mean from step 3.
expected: 11.0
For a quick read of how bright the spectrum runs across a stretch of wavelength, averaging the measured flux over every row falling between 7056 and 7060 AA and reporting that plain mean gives 11.2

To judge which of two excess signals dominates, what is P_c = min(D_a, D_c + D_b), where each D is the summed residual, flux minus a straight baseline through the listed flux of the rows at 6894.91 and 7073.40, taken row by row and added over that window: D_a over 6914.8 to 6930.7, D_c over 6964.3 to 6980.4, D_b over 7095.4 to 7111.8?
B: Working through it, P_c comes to -7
